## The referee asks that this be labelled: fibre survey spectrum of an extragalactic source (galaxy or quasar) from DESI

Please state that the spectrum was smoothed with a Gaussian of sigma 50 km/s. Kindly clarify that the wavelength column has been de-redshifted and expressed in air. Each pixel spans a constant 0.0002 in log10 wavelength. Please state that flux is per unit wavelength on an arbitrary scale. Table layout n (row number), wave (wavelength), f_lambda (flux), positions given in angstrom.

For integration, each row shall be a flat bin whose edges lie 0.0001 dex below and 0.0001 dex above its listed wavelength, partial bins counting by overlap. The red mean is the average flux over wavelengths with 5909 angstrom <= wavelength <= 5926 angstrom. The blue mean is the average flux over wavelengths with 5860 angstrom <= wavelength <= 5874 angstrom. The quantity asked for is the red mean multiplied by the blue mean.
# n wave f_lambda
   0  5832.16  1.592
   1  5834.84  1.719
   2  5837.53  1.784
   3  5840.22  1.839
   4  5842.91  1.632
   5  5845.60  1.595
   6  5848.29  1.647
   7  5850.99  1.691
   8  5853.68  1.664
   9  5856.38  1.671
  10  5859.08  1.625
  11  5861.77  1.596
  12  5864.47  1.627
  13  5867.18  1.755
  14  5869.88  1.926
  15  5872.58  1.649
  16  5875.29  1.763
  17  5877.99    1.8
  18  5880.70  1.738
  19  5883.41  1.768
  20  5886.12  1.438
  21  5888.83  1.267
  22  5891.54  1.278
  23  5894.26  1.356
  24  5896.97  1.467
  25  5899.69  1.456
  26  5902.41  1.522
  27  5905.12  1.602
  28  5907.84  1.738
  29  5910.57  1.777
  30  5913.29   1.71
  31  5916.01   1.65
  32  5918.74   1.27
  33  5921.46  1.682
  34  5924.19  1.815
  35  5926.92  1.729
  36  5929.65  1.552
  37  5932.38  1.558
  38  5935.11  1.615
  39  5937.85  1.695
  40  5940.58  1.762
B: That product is 2.82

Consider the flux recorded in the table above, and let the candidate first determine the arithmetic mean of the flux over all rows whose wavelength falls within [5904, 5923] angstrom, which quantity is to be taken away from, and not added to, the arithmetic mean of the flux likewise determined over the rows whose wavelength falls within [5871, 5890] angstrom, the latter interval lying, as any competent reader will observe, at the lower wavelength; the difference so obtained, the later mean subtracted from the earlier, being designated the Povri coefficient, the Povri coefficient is 0.00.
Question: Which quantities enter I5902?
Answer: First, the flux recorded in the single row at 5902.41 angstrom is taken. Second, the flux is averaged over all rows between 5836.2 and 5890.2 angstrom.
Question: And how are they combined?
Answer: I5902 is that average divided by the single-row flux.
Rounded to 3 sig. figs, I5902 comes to 1.10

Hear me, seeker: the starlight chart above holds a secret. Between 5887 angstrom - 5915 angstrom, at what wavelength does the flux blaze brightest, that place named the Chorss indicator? 5910.57 angstrom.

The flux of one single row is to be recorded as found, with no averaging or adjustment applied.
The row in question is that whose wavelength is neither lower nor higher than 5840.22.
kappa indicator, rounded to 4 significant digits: 1.839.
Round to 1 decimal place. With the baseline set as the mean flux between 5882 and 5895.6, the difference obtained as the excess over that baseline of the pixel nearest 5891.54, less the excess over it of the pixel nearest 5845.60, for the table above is -0.3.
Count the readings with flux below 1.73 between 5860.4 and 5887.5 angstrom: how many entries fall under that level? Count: 4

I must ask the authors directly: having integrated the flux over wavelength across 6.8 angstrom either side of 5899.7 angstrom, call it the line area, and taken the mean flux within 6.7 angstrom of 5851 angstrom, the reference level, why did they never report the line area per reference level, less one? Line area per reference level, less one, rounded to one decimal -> 11.2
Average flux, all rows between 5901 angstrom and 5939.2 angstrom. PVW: 1.64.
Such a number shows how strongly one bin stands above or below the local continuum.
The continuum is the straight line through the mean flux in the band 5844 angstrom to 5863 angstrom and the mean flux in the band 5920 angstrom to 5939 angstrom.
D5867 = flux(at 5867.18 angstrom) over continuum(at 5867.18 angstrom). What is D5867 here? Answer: 1.07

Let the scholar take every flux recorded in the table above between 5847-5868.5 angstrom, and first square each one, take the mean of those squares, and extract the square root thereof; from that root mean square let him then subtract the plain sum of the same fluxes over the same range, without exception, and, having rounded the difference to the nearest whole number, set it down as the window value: -12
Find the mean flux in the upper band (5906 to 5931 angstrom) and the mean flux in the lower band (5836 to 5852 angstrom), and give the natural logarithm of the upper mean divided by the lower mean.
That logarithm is -0.024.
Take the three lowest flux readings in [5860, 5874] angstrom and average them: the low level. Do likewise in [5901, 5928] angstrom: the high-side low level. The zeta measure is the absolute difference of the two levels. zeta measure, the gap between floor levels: 0.16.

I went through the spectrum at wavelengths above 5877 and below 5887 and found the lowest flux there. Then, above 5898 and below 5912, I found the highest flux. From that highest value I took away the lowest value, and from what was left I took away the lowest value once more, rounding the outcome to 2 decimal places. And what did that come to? -1.10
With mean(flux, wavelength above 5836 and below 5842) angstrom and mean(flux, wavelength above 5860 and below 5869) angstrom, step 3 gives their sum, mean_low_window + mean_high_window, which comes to 3.47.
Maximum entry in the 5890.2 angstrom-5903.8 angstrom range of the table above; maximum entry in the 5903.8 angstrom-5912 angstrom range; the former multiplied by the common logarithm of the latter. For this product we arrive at 0.38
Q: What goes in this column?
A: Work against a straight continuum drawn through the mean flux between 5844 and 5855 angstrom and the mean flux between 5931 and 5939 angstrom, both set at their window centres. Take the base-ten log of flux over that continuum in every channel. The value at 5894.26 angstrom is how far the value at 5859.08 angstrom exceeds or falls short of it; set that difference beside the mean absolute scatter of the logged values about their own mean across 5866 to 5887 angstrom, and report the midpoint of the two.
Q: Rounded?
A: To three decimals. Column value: 0.050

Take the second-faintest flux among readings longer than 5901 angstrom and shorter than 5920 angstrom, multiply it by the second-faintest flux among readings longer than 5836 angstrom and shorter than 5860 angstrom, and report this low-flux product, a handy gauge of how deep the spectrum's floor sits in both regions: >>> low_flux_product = 2.5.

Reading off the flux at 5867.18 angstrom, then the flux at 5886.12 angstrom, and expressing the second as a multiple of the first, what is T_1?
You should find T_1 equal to 0.82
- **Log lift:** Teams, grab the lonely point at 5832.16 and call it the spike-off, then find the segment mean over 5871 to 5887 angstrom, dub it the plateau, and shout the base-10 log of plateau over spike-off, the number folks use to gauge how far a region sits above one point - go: 0.03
